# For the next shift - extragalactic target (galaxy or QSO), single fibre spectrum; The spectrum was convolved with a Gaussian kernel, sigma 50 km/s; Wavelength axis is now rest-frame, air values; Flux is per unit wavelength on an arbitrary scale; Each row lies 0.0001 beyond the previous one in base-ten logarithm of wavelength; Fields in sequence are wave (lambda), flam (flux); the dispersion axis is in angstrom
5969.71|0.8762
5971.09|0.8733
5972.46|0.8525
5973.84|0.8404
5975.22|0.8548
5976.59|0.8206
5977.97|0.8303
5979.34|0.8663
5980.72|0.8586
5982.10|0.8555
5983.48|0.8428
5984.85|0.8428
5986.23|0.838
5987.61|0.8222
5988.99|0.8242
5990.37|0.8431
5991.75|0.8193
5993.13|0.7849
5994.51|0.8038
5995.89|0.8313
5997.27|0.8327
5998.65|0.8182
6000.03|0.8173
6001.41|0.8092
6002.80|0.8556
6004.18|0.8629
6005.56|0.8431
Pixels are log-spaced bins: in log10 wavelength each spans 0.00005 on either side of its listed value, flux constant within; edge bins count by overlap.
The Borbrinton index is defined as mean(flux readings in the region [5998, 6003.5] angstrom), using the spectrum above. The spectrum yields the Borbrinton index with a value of 0.825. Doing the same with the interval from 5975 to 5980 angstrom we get 0.843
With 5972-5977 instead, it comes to 0.842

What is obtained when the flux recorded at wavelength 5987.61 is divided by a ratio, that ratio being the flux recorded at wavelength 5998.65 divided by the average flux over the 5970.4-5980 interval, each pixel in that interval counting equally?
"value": 0.85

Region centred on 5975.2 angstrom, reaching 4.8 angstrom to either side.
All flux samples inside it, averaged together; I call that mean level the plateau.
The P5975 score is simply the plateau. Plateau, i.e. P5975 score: 0.848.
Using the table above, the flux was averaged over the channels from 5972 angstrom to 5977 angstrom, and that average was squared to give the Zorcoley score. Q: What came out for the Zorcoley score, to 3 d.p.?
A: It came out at 0.709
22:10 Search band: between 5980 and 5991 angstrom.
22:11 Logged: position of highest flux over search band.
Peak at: 5980.72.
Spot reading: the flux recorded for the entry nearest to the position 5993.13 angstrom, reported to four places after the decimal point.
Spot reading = 0.7849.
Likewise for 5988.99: 0.8242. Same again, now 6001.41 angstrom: 0.8092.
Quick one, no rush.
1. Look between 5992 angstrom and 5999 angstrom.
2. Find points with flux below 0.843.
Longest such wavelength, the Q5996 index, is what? 5998.65 angstrom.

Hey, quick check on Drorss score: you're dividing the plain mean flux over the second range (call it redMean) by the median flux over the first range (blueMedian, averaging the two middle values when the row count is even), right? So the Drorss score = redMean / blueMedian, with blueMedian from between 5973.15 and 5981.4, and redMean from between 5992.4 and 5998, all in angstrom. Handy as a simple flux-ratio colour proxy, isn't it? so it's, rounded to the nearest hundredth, 0.96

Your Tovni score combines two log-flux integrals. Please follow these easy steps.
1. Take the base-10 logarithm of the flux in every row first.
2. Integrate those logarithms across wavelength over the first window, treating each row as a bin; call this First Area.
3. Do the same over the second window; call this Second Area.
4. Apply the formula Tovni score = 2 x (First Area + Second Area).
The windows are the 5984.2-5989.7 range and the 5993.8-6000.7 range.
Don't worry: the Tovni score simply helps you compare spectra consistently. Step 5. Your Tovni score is -2.1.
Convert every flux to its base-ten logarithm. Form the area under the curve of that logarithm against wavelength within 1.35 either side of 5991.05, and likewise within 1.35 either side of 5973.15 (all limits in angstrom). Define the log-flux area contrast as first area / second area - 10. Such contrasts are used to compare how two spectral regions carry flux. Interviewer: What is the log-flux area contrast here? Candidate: -8.89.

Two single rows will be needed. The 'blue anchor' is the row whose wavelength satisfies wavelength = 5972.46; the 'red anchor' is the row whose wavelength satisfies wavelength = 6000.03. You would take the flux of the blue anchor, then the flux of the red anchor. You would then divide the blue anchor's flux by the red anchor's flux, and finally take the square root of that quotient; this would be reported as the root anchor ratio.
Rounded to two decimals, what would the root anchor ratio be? 1.02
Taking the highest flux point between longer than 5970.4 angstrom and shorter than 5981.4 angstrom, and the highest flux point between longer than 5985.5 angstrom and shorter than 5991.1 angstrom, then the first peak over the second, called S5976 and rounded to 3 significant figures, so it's 1.04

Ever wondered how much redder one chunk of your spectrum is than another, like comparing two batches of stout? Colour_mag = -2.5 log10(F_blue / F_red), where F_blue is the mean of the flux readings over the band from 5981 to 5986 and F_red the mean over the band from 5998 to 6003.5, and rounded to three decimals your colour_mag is -0.029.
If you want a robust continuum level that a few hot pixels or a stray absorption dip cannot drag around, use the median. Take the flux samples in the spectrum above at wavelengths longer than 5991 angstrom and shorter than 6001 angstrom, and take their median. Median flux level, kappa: 0.818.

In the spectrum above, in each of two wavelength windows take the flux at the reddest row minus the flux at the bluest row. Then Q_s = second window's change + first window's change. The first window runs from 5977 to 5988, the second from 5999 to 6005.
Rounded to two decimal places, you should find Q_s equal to 0.04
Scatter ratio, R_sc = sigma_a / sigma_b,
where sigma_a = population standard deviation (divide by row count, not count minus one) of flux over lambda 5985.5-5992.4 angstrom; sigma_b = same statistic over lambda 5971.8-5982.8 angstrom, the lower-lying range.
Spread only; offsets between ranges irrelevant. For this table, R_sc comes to 0.6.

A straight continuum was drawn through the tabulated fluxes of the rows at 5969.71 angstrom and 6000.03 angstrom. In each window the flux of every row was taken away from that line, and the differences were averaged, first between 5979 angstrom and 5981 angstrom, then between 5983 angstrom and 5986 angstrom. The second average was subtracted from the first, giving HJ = -0.012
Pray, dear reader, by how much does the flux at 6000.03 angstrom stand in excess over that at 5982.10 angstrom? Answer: -0.038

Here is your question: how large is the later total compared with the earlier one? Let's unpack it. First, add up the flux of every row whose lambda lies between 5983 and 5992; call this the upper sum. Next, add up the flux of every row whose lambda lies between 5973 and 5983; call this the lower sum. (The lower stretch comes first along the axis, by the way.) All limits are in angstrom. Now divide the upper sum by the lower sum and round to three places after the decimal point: 0.984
